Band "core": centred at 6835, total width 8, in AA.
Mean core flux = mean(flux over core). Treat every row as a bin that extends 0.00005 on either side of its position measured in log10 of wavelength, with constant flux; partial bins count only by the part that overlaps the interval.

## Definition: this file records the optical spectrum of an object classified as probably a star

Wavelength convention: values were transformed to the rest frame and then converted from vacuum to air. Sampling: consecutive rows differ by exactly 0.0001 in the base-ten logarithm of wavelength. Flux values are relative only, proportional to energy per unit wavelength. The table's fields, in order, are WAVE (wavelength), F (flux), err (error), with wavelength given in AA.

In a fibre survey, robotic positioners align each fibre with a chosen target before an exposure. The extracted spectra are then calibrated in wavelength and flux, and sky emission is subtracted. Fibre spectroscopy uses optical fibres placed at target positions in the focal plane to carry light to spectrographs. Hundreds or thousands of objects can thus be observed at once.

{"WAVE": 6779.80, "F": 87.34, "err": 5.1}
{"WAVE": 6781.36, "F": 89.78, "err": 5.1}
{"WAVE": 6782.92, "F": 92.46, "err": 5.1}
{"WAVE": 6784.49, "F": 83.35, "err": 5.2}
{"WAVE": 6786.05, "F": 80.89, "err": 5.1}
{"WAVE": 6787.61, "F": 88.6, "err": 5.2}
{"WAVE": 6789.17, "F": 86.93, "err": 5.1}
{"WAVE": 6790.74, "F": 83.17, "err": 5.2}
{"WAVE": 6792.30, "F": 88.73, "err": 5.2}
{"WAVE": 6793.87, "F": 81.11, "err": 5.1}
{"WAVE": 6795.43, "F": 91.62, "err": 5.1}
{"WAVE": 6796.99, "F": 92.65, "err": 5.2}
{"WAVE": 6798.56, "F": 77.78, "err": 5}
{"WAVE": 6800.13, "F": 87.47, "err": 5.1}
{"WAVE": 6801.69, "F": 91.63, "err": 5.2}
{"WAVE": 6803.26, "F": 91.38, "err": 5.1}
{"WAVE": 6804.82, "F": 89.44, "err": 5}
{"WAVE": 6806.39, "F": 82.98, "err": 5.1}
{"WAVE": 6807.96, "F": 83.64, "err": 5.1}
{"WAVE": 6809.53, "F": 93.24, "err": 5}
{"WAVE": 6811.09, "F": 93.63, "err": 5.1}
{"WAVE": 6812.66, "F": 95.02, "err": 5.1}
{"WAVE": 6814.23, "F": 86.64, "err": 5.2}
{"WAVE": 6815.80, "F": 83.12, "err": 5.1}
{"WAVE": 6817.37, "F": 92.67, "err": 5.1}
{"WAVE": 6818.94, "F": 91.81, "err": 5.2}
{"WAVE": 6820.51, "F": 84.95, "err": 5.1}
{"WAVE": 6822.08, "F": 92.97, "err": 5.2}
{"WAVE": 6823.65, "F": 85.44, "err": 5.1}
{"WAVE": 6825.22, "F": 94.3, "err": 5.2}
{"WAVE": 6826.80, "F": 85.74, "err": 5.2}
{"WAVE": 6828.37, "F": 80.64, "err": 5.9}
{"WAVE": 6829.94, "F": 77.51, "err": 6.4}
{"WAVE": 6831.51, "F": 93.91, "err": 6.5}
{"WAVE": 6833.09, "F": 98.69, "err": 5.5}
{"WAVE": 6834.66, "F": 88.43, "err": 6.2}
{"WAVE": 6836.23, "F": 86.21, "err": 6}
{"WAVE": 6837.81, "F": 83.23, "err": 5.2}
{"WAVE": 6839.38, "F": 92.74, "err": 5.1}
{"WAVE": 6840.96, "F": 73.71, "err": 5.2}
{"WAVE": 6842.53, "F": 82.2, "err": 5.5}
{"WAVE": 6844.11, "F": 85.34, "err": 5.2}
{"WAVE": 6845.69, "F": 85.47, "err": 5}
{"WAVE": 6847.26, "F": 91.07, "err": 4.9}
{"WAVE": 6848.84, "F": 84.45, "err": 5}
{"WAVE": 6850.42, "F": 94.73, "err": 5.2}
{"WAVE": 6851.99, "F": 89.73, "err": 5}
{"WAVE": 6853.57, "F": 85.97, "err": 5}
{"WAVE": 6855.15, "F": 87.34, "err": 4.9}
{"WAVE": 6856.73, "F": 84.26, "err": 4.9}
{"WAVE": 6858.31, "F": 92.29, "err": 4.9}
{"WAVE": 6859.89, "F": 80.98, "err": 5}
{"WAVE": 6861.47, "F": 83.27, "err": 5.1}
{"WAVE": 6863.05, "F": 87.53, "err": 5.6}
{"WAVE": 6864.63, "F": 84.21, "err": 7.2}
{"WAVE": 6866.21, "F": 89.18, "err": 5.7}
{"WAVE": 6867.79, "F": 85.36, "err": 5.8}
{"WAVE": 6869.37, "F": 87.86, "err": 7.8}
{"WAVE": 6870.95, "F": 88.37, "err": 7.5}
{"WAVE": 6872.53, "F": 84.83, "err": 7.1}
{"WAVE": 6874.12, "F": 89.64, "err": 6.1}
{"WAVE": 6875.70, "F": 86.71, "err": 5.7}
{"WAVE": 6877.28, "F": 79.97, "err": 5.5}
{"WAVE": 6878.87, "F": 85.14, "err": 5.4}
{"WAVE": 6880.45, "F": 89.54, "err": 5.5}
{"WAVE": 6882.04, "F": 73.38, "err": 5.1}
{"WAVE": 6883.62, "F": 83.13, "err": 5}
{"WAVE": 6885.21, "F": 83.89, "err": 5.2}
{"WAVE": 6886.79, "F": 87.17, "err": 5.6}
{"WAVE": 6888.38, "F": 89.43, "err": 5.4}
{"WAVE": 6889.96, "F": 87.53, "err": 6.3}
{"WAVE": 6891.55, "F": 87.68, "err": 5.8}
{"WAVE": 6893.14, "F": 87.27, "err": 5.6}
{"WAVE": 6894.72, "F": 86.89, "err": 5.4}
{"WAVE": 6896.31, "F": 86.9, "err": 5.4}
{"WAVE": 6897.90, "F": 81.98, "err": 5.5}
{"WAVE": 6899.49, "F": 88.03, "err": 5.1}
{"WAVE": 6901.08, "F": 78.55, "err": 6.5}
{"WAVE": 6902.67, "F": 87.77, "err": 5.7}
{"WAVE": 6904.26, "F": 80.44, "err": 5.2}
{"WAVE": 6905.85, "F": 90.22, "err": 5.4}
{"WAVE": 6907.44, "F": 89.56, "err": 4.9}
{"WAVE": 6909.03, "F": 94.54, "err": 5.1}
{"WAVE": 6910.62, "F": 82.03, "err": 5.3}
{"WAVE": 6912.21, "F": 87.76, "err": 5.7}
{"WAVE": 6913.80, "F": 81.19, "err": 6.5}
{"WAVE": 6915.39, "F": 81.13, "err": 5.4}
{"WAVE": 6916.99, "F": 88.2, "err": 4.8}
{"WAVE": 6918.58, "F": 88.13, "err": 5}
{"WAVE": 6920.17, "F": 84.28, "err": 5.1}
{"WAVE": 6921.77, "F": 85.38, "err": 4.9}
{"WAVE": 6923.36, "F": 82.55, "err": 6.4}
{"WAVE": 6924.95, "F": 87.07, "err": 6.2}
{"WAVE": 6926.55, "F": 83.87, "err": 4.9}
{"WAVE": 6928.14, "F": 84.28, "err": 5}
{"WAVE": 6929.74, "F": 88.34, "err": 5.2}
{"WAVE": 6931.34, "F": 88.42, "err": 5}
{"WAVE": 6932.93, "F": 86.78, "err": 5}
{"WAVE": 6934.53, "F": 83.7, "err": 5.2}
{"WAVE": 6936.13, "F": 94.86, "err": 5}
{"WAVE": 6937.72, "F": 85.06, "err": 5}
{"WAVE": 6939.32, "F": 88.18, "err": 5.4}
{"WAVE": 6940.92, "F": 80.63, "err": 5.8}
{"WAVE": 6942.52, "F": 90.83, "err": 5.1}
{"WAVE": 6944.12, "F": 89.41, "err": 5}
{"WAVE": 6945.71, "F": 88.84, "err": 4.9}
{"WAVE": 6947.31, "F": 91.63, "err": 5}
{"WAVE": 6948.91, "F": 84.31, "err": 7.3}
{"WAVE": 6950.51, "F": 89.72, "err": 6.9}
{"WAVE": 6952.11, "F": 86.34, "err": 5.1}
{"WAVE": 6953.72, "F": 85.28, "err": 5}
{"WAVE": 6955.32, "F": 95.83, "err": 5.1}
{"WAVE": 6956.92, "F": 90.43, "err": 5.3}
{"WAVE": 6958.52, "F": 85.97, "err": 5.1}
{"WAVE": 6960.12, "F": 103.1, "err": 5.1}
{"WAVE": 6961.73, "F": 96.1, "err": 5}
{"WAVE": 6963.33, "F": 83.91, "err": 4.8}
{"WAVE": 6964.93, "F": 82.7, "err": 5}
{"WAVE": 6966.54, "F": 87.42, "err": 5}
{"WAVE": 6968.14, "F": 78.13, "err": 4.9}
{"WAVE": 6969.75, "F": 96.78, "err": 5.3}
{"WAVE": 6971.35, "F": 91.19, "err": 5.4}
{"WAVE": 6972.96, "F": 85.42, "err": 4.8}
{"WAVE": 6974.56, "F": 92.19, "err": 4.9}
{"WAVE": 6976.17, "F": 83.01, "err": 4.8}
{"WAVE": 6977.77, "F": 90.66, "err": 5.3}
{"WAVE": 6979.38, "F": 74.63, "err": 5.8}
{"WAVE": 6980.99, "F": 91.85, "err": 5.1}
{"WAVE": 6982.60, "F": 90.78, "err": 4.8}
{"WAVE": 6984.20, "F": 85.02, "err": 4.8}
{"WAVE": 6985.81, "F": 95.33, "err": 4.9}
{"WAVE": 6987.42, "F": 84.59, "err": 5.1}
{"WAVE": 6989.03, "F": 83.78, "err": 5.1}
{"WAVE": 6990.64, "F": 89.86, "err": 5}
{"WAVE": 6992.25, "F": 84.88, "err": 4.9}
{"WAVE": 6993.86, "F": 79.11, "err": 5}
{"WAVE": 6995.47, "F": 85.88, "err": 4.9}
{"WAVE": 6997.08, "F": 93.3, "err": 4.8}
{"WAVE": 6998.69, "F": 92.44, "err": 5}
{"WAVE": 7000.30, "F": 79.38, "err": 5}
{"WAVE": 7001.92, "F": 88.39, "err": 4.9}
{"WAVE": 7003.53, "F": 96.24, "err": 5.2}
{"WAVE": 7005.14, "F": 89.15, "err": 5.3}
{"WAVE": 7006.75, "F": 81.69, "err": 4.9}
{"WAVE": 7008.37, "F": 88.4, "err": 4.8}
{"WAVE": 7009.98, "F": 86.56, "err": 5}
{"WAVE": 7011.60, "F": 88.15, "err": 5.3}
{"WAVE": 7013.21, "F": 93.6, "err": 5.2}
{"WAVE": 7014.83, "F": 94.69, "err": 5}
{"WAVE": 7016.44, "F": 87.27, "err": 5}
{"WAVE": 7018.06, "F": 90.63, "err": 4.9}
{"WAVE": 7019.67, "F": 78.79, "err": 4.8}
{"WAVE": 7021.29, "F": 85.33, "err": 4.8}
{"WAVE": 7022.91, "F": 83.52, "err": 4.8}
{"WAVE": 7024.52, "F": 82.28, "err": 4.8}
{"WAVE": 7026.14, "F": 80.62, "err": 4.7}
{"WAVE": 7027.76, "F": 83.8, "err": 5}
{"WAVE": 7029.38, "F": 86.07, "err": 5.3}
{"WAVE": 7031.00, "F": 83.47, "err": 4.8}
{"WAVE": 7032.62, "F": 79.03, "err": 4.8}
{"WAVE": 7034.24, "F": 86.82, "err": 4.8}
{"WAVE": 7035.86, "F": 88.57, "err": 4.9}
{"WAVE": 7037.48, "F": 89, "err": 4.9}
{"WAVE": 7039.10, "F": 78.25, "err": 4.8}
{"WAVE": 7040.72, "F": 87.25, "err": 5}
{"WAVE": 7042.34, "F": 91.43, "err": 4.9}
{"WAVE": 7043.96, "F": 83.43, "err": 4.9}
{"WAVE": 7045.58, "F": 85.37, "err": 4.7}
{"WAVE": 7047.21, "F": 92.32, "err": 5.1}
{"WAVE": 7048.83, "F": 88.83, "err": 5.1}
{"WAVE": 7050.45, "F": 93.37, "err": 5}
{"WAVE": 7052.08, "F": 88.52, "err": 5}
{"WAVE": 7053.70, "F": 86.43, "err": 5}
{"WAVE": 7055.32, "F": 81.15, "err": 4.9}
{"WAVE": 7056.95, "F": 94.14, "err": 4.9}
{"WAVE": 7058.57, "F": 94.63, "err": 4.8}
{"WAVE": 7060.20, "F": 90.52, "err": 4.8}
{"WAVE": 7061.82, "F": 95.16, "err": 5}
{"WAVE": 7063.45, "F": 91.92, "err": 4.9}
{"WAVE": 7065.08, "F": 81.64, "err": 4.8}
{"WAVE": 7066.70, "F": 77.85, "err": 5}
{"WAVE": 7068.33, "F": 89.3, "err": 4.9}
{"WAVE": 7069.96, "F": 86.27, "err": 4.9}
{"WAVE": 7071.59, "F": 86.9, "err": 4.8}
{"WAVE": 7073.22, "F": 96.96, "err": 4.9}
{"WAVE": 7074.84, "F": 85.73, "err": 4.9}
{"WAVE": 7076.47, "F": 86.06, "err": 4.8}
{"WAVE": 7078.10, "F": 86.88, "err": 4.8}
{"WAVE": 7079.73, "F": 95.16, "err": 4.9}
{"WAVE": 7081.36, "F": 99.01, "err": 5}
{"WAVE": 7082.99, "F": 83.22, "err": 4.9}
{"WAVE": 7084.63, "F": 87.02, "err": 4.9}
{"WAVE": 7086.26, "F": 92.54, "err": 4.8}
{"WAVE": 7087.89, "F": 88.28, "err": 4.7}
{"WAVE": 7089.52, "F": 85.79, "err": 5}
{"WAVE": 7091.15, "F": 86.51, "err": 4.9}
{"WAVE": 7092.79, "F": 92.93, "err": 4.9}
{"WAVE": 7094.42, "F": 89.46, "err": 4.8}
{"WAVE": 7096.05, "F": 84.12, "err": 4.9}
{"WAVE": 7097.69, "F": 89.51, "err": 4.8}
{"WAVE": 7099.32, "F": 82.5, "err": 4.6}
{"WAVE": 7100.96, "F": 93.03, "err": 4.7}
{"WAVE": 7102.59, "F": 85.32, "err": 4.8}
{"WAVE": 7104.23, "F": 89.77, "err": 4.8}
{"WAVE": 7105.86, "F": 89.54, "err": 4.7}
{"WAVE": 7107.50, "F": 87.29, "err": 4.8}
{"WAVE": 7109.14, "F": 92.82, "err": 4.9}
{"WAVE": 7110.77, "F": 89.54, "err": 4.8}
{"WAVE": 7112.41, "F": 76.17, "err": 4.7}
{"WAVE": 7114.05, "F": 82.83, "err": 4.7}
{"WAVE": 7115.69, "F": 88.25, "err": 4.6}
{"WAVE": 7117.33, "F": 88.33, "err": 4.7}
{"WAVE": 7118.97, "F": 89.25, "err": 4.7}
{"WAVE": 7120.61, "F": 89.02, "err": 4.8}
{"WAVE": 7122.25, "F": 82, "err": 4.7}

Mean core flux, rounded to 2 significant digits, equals 90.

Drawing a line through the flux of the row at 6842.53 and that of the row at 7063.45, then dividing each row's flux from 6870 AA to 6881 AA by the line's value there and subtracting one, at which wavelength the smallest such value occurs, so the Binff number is 6877.28 AA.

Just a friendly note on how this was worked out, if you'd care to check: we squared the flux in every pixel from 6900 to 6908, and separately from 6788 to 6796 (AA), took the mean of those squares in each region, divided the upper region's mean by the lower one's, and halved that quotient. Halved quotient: 0.489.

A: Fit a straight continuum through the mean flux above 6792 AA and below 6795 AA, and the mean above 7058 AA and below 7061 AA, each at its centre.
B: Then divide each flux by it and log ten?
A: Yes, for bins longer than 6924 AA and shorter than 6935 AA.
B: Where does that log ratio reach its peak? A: 6931.34 AA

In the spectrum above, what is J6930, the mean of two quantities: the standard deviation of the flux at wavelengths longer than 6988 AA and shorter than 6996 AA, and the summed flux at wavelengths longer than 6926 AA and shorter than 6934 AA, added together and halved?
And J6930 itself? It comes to 218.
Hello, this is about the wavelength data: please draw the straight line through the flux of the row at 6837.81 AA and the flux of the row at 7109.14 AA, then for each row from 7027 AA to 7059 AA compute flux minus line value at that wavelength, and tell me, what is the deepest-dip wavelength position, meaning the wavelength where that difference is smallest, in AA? 7039.10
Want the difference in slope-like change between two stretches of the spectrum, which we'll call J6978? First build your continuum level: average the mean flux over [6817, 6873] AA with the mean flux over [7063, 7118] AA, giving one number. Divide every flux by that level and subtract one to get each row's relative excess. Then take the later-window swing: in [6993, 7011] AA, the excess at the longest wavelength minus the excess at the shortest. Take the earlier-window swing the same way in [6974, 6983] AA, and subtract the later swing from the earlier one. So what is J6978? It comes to -0.10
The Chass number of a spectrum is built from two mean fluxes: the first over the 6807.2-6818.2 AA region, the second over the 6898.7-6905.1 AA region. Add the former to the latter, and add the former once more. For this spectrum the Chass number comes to 263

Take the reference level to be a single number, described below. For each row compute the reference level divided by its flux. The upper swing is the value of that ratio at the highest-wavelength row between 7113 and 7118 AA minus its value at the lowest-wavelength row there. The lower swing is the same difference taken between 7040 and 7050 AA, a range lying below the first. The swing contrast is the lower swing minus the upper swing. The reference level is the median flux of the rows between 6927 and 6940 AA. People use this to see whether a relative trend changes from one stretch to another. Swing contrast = 0.05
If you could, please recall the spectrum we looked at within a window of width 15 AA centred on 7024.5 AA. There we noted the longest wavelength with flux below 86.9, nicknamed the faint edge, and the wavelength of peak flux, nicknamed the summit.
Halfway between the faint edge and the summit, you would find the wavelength 7024.5 AA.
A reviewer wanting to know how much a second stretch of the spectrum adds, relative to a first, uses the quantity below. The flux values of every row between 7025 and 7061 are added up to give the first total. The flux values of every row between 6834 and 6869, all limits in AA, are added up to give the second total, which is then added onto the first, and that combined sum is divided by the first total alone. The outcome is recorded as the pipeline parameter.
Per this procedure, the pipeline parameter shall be 1.99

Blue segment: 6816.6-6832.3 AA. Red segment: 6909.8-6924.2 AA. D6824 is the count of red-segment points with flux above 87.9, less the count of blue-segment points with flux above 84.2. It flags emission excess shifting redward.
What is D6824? -6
